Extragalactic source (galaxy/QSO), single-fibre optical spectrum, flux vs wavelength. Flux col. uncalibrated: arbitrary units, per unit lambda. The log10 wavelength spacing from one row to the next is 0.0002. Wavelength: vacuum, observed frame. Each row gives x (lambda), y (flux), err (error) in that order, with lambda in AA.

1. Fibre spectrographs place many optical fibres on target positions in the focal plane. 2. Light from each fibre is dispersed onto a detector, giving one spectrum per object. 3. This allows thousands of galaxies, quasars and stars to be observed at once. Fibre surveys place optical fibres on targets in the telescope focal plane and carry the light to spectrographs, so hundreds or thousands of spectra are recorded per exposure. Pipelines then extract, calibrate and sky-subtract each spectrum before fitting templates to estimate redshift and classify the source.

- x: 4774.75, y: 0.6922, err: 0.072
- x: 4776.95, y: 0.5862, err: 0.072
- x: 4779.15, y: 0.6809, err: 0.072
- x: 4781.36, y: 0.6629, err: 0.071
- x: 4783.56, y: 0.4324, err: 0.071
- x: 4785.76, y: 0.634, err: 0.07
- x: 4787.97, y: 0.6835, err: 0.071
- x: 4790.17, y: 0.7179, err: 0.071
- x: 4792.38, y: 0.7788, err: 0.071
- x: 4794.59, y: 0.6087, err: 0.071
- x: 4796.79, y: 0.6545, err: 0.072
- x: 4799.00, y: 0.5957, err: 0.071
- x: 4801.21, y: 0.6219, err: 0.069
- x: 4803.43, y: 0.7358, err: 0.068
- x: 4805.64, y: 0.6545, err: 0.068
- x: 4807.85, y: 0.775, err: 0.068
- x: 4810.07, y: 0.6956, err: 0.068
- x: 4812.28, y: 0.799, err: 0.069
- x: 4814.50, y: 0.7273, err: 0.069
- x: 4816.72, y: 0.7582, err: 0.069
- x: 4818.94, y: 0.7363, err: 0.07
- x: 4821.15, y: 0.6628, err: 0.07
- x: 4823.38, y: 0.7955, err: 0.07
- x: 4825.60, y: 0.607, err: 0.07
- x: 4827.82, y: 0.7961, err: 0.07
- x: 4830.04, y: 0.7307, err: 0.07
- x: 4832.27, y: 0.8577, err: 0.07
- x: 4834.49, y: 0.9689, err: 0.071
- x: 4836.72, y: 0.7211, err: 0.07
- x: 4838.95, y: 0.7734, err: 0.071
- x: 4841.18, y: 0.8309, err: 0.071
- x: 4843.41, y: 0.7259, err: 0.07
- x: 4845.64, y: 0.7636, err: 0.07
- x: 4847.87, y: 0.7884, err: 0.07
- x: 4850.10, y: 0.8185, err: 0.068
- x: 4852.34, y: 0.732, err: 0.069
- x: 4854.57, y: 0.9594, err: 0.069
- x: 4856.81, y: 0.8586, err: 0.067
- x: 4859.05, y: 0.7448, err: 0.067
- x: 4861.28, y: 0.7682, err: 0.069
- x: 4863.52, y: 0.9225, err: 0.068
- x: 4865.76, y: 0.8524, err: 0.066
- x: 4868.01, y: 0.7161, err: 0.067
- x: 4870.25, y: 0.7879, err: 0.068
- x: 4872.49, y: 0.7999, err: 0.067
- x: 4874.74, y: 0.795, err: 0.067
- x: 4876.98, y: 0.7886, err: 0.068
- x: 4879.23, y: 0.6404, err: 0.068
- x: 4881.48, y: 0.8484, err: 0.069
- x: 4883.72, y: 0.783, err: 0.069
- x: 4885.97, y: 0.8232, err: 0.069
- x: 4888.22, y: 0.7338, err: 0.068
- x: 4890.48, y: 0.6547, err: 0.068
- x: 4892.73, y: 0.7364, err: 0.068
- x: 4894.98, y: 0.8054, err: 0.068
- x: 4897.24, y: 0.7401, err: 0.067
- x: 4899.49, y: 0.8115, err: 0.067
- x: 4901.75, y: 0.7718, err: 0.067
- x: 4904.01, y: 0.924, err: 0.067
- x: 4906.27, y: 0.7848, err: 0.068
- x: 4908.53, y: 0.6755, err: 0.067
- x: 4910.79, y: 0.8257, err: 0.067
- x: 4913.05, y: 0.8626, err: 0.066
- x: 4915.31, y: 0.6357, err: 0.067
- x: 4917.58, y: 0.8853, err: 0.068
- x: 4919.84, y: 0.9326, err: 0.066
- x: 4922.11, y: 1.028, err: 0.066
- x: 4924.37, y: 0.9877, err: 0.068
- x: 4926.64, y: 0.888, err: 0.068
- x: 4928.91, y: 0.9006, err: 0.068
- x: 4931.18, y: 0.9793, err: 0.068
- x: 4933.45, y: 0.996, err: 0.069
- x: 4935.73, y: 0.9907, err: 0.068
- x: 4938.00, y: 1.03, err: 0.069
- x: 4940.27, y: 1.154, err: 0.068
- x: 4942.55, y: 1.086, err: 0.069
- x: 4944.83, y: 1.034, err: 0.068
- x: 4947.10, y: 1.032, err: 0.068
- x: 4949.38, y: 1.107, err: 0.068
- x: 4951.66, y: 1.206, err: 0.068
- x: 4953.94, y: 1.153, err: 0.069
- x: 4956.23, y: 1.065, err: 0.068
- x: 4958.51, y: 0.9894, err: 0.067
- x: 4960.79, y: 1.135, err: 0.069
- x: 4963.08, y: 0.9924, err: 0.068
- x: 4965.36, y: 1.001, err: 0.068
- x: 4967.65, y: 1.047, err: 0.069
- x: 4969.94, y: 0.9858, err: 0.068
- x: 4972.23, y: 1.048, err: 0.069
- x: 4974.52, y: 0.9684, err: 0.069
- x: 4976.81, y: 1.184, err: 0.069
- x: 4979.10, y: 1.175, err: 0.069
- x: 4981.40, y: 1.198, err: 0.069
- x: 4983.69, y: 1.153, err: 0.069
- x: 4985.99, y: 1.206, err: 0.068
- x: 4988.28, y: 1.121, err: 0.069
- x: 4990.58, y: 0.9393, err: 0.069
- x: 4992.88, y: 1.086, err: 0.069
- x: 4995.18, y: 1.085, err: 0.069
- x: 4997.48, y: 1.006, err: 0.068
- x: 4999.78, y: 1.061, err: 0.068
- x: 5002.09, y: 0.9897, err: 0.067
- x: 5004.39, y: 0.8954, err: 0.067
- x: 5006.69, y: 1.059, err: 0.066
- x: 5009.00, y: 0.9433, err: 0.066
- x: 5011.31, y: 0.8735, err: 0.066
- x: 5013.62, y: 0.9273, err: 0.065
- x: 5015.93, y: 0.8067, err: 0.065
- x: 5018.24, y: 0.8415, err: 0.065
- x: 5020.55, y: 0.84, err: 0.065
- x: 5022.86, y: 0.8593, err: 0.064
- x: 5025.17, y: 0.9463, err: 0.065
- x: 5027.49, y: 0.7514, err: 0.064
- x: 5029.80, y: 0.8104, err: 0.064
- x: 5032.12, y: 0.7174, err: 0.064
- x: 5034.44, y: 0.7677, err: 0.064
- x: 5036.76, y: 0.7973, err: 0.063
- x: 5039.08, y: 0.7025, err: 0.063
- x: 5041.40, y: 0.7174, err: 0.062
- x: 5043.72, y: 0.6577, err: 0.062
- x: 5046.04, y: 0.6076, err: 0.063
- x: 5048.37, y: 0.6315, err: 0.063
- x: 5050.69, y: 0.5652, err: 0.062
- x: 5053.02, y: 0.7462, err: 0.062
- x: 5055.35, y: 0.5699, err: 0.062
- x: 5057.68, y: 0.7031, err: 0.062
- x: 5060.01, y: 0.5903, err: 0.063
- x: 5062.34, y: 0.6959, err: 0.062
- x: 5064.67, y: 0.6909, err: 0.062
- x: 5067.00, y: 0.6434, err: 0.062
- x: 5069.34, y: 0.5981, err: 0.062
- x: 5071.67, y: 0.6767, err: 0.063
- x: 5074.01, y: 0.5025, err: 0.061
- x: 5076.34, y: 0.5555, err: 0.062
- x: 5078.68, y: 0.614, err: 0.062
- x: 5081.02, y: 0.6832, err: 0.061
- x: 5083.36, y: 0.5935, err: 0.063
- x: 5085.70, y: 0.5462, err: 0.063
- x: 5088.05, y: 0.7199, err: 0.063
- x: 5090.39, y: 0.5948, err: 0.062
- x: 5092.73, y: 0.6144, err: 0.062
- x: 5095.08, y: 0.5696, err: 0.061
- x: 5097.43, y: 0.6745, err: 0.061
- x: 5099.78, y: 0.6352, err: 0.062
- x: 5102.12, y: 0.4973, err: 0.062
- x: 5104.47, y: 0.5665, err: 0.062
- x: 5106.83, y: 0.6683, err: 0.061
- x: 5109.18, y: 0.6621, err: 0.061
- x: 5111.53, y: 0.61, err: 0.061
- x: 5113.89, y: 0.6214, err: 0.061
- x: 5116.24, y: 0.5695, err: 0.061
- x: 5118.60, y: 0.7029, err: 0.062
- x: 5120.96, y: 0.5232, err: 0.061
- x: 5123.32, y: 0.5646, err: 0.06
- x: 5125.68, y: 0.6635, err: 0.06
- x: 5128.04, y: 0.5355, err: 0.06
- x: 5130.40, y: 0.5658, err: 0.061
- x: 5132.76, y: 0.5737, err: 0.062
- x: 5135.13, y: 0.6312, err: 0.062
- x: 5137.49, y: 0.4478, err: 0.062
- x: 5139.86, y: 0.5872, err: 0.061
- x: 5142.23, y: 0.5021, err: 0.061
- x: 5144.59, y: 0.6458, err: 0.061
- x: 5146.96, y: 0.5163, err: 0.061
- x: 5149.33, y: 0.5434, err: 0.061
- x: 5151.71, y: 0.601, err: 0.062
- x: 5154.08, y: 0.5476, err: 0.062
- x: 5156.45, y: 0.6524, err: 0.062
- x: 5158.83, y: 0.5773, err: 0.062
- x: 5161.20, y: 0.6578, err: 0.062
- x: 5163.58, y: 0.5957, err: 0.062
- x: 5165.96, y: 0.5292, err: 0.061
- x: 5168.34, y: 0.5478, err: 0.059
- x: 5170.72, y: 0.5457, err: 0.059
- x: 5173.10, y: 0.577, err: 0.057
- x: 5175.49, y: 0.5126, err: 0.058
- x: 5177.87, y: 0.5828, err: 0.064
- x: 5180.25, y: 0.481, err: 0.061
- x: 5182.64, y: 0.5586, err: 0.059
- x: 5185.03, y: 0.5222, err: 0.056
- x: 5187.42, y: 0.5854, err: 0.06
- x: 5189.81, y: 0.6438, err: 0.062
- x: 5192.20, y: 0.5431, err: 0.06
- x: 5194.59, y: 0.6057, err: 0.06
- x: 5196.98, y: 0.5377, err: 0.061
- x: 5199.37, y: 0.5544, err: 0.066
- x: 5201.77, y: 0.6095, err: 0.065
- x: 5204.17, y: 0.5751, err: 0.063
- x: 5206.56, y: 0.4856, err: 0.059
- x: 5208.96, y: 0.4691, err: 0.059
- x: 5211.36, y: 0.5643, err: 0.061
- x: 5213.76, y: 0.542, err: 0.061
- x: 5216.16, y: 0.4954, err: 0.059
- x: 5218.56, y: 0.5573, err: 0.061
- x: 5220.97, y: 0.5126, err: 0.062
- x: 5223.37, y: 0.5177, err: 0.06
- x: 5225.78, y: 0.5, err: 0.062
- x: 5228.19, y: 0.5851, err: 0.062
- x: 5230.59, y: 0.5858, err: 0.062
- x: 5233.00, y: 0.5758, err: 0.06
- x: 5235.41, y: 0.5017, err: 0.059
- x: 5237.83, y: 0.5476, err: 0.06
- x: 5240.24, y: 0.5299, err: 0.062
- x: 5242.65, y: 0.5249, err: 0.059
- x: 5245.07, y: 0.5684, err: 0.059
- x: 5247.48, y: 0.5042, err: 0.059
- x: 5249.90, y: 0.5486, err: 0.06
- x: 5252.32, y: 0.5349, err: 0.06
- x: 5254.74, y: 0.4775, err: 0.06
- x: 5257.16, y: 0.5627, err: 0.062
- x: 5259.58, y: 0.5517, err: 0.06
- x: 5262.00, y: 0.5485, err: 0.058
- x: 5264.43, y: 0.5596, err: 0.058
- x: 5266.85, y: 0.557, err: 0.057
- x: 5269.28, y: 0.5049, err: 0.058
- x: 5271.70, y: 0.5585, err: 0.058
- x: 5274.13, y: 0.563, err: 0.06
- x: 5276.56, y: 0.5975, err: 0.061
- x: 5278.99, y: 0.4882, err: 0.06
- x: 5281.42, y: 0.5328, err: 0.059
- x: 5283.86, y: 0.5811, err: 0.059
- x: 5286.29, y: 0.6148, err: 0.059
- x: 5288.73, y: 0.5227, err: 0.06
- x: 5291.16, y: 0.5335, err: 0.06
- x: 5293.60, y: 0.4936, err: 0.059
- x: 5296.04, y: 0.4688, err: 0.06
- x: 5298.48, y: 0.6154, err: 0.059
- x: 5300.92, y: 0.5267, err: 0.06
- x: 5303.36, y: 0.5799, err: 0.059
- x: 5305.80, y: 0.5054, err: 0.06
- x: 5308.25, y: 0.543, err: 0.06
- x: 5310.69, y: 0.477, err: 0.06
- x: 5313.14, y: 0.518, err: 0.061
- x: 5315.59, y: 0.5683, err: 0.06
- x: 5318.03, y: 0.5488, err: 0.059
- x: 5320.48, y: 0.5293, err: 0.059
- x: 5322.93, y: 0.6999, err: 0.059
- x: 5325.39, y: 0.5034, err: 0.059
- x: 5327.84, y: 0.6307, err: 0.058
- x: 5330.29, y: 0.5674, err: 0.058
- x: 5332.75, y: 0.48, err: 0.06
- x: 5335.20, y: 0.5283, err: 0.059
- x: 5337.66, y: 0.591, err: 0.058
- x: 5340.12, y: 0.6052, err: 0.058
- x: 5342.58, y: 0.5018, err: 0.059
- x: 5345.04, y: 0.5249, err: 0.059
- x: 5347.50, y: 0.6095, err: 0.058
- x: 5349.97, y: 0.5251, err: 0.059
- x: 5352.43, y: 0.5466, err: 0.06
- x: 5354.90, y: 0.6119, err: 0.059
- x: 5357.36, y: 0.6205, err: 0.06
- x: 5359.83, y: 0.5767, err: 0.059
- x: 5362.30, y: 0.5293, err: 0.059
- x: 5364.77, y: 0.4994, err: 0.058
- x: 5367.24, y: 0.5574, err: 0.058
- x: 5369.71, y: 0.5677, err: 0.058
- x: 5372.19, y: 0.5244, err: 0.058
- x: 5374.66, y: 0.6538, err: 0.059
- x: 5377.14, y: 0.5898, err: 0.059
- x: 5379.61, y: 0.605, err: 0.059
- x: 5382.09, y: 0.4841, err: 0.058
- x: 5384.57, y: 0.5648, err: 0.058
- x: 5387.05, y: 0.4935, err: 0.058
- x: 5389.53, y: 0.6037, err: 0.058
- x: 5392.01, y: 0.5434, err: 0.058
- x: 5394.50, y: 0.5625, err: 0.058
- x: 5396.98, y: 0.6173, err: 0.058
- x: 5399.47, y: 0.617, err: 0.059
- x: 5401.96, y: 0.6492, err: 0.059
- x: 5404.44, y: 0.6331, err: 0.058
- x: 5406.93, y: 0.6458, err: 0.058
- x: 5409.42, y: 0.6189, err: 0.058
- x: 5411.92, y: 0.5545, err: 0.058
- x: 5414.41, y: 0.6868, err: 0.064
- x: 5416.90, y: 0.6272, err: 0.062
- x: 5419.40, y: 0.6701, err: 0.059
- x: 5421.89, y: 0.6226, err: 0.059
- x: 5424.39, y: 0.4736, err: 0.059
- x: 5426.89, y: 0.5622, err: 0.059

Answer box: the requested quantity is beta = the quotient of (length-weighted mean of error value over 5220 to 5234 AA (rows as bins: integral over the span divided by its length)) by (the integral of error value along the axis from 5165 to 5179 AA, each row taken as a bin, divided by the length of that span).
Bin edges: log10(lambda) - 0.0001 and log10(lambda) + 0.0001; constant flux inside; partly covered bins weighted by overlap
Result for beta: 1.03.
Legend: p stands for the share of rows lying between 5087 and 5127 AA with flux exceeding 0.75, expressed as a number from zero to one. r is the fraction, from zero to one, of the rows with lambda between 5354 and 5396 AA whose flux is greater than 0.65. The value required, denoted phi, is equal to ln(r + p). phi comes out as -2.8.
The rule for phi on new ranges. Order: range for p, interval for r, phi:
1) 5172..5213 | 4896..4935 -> -0.1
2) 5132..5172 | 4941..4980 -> 0.0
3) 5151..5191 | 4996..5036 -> 0.0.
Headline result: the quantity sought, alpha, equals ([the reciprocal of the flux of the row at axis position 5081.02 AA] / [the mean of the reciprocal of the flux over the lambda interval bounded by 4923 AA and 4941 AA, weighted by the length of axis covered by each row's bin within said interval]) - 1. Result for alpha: 0.44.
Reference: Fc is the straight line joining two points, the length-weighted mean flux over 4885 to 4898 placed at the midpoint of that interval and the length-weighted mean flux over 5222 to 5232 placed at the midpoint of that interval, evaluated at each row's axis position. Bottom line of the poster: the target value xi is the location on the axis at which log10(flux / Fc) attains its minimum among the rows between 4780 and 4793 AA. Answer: 4783.56 AA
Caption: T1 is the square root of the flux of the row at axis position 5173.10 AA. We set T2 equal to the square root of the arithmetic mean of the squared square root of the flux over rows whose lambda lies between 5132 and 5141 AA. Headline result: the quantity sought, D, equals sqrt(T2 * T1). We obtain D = 0.754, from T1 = 0.760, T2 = 0.75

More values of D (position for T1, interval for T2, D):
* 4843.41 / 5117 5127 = 0.817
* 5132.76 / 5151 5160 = 0.764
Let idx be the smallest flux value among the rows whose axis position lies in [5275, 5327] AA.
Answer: 0.4688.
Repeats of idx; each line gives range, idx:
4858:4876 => 0.7161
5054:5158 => 0.4478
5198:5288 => 0.4691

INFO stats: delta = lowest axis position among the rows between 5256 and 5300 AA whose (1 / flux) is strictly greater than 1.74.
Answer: 5257.16 AA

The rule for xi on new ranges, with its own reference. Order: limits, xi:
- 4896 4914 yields 4908.53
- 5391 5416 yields 5392.01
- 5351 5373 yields 5364.77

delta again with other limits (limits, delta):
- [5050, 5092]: 5050.69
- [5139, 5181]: 5142.23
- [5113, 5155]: 5116.24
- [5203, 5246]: 5206.56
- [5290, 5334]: 5291.16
